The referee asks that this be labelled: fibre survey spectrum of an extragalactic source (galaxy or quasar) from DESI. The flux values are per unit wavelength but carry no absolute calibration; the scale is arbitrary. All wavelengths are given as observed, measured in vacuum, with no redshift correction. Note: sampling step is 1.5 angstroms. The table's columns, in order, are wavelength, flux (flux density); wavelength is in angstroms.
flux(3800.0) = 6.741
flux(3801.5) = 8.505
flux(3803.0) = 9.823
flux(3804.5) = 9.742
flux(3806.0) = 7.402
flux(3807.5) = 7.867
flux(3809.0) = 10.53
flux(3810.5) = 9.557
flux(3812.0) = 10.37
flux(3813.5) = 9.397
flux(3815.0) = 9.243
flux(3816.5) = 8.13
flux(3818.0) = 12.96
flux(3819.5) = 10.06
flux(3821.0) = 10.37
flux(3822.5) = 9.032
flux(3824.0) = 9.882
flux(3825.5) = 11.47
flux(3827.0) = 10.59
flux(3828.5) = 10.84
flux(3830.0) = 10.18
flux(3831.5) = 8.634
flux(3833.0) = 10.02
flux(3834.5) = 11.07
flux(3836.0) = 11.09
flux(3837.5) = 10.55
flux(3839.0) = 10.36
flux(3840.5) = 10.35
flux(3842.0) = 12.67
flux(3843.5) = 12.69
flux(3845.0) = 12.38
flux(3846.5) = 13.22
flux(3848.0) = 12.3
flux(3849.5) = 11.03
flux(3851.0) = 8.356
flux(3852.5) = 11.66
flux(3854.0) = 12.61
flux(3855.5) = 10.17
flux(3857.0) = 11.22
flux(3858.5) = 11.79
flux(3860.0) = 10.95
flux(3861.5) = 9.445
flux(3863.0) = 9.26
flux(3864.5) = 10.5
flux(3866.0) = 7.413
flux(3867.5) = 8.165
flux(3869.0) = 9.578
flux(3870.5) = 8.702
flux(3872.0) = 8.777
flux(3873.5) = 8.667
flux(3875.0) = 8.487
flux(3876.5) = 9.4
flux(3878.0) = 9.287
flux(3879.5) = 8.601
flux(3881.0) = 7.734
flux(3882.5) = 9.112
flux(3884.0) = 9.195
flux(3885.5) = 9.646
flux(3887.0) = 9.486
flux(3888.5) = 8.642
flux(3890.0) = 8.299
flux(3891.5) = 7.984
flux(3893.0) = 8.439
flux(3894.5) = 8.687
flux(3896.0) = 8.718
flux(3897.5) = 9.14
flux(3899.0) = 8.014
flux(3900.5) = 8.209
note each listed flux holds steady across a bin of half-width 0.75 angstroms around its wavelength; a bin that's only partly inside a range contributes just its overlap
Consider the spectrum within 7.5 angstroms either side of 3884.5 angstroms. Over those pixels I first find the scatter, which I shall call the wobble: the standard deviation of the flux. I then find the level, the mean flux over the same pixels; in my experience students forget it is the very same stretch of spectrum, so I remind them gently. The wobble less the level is -8.2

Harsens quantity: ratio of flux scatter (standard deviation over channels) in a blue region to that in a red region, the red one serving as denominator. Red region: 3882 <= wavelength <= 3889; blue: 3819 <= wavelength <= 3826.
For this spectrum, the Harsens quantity 2.3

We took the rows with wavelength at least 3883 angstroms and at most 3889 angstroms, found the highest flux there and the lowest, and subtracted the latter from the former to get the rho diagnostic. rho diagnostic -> 1.0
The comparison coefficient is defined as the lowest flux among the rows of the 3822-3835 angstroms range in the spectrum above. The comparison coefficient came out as 8.634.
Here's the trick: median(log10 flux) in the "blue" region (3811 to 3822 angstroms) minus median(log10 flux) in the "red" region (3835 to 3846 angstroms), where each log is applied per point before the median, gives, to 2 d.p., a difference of -0.04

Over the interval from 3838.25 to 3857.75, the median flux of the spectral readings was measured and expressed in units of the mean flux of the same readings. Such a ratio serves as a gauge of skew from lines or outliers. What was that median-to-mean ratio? 1.02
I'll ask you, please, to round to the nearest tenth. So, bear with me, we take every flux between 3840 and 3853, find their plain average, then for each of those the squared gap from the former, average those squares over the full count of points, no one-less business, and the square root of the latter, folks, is 1.4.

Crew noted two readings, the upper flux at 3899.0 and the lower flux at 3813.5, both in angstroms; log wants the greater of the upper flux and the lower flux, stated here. 9.4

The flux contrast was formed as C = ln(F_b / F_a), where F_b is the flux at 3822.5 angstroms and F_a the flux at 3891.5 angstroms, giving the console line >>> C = 0.12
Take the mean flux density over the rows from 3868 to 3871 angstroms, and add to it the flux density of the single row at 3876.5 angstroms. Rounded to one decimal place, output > 18.5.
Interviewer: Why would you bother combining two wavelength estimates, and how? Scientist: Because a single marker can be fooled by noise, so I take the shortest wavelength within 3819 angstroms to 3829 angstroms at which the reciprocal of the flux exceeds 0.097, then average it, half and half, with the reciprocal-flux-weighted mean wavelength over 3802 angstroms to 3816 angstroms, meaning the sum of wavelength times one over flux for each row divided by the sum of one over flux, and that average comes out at 3814.2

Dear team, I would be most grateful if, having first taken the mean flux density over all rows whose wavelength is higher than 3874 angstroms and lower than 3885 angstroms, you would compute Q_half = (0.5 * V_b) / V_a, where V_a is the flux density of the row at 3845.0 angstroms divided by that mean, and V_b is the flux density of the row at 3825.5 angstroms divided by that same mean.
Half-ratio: 0.46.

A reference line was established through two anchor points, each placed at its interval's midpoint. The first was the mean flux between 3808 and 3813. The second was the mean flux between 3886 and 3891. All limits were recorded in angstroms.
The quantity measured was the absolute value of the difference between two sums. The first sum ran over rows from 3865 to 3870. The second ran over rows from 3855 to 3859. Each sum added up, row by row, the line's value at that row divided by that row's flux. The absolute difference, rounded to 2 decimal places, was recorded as 0.77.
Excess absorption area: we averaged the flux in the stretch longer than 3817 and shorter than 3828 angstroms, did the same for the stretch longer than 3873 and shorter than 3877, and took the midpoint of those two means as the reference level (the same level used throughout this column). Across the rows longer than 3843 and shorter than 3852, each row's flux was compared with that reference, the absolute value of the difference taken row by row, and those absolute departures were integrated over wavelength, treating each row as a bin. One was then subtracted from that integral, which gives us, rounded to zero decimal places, 20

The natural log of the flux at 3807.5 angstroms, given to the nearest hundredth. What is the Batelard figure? 2.06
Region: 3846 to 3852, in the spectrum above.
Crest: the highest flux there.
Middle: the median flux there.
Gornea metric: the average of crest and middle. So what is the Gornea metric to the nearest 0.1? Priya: 12.4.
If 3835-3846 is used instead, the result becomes 11.9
